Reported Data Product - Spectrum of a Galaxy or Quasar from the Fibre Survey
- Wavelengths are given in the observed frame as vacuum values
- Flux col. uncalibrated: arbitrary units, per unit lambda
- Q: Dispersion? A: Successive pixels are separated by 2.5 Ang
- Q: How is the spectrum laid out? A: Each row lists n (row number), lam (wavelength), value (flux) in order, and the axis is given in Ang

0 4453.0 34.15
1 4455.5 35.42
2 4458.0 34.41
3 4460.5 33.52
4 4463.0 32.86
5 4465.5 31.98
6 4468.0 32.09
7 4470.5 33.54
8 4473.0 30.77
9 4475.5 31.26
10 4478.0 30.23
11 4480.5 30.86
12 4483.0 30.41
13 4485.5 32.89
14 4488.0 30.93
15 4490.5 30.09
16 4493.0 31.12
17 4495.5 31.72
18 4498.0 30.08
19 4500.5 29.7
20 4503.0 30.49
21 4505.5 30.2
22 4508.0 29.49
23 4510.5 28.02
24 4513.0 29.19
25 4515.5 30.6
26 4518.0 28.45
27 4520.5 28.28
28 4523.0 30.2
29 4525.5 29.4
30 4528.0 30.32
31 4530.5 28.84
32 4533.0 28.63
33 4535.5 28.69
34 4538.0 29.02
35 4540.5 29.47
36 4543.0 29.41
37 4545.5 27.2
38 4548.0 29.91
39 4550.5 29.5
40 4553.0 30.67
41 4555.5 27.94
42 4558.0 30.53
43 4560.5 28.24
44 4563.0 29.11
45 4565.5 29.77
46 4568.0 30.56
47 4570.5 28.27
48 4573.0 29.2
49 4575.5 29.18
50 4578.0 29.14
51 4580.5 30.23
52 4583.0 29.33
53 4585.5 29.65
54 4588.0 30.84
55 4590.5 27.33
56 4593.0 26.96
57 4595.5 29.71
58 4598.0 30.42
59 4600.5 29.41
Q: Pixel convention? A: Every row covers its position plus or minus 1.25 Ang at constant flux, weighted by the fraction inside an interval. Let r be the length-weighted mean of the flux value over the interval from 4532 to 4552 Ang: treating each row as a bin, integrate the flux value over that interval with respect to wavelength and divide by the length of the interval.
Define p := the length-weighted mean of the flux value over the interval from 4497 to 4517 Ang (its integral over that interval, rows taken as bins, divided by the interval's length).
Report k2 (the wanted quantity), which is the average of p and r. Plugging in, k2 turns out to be 29.35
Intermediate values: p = 29.7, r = 29.0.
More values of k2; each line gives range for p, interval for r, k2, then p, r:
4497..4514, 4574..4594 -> 29.35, 29.6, 29.1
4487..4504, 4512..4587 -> 29.94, 30.6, 29.3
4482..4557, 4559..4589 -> 29.58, 29.7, 29.5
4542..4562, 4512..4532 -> 29.29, 29.2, 29.4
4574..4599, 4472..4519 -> 29.81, 29.3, 30.3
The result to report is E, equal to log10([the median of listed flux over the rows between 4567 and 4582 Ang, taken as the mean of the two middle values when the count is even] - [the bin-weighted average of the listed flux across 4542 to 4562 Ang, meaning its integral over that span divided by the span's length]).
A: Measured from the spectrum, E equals -1.7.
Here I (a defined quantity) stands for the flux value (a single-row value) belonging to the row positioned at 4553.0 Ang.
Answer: 30.67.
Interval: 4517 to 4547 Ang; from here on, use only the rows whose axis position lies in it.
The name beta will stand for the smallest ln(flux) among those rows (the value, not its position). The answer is 3.30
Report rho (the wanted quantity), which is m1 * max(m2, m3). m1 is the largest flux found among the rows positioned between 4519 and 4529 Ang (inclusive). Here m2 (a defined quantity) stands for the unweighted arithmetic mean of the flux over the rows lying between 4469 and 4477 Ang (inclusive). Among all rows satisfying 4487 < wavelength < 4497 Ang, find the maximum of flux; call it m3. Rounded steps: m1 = 30.32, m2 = 32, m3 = 31.72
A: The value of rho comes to 966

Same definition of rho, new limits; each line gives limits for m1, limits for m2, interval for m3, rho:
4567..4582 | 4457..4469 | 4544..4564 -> 1008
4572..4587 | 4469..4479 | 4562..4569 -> 951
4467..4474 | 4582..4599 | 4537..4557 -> 1029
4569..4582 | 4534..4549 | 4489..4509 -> 959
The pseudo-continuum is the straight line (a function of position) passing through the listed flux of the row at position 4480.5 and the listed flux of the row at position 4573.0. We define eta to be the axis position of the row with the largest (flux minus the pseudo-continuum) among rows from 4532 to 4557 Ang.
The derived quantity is 4553.0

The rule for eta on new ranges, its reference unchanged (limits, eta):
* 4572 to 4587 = 4580.5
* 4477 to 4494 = 4485.5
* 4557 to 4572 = 4568.0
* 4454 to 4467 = 4455.5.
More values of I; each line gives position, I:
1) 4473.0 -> 30.77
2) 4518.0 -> 28.45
